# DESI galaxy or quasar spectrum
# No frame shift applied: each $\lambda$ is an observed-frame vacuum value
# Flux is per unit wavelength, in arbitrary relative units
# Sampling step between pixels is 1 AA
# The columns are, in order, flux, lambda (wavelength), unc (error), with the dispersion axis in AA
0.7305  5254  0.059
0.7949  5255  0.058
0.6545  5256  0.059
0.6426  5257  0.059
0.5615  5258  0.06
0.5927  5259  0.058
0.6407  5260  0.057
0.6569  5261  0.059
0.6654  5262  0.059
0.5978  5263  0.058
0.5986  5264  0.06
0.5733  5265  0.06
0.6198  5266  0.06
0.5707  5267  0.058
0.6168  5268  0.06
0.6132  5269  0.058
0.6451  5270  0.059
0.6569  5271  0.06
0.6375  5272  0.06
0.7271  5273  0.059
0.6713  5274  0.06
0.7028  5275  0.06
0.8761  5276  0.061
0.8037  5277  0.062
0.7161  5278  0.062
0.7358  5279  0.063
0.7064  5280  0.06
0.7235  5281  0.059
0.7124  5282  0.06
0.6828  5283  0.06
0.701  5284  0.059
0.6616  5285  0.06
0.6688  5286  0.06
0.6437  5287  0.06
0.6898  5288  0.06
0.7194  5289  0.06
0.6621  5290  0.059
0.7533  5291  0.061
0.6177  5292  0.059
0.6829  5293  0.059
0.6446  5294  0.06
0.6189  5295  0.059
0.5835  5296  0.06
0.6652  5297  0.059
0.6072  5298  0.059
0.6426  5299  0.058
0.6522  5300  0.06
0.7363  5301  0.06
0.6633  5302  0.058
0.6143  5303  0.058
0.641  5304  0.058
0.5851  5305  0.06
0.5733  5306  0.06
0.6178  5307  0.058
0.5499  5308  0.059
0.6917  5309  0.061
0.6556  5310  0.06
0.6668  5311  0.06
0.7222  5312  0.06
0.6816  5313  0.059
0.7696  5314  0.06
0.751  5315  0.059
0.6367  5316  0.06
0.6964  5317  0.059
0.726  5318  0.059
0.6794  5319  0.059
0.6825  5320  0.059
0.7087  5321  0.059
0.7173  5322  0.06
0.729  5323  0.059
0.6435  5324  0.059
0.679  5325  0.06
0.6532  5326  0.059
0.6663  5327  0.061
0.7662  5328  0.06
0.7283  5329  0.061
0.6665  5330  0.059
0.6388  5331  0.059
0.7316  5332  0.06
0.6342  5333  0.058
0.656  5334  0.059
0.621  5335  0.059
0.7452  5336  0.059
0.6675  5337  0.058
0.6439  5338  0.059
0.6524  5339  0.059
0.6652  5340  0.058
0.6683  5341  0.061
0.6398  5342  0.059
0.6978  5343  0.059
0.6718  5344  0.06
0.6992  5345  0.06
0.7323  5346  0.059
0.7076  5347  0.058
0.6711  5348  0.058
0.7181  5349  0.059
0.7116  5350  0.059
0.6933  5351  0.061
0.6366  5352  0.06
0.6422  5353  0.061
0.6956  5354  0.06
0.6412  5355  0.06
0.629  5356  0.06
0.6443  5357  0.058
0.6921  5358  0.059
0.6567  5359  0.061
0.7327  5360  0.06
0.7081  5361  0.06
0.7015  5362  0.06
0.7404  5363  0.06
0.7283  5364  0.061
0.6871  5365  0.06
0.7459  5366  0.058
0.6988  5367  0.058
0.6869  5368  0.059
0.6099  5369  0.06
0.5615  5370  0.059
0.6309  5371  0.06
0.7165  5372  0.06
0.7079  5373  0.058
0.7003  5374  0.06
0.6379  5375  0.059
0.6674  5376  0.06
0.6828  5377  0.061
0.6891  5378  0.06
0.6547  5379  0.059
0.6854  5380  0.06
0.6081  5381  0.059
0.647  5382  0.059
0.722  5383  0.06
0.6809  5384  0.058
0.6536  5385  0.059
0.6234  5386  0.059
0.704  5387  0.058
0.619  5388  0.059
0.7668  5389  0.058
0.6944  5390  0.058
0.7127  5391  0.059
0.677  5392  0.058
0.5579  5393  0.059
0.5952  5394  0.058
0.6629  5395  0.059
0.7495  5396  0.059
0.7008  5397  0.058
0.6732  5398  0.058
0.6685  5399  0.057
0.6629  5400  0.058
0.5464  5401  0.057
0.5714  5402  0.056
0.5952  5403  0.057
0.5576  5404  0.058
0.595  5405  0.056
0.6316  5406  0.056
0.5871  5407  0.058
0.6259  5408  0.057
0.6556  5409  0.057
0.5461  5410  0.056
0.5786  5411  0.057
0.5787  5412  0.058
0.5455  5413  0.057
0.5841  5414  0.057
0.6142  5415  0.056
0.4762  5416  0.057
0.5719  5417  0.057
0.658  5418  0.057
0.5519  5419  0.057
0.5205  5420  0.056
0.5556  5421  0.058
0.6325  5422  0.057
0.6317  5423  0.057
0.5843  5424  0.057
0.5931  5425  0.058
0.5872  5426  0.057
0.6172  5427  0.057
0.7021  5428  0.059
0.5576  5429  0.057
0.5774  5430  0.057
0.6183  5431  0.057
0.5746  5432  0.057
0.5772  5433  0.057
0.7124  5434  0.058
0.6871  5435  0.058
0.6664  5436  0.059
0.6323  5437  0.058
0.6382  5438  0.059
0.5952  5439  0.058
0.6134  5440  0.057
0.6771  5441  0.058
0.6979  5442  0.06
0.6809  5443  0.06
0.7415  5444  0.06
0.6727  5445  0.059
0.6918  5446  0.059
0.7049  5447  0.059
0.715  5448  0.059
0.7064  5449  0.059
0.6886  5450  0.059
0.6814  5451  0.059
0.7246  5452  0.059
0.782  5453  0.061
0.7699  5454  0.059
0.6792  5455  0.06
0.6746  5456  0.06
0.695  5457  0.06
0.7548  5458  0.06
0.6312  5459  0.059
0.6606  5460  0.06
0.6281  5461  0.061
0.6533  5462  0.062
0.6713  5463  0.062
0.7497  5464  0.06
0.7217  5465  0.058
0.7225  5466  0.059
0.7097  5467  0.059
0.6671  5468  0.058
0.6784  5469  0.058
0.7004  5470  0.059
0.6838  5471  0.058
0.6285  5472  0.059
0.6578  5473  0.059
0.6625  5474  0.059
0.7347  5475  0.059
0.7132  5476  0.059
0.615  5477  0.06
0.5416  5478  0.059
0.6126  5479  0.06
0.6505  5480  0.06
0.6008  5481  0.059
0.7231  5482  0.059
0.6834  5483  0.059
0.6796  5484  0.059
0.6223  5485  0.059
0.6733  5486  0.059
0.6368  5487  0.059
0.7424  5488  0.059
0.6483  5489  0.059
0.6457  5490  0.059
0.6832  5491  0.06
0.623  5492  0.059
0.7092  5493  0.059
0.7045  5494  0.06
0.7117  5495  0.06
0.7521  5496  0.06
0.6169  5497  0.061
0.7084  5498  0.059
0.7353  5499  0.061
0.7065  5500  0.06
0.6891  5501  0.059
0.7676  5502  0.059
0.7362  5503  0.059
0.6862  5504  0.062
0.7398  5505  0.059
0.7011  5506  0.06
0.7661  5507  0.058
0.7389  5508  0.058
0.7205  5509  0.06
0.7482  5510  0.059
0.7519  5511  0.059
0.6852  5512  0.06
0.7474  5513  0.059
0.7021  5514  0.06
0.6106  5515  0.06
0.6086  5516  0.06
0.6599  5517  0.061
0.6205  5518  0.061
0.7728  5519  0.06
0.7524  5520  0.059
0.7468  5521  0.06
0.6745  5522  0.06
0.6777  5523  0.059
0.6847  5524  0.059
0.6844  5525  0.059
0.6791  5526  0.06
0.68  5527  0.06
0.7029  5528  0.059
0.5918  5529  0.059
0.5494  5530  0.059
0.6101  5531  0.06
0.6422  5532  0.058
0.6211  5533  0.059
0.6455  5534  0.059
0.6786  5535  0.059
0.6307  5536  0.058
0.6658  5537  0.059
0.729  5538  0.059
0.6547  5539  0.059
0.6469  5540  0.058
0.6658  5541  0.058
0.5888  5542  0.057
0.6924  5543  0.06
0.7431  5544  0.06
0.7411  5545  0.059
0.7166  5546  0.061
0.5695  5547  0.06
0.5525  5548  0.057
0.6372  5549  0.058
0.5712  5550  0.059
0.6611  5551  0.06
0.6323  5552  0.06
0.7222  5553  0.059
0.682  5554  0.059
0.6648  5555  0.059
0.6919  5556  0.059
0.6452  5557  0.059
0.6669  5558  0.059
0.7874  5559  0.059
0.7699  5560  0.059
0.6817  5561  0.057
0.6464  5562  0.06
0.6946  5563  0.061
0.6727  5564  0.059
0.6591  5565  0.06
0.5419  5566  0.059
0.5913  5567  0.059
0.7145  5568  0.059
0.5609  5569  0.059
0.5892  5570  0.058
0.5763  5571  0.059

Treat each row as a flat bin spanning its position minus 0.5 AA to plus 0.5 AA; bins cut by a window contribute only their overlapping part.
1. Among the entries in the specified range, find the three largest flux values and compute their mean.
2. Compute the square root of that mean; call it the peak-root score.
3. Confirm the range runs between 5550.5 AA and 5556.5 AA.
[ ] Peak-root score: 0.836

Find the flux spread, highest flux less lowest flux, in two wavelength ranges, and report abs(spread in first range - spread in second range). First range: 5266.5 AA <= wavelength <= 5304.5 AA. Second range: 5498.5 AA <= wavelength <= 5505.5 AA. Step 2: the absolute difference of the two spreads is 0.22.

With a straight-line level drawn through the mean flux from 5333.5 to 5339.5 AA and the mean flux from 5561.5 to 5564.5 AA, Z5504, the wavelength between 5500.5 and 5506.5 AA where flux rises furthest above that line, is 5502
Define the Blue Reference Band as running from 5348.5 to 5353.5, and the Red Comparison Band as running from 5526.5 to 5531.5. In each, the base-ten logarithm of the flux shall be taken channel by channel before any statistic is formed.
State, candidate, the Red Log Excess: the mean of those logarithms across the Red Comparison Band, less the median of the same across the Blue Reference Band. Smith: -0.046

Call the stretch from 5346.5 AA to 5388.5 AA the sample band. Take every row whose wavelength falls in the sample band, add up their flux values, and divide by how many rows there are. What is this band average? 0.676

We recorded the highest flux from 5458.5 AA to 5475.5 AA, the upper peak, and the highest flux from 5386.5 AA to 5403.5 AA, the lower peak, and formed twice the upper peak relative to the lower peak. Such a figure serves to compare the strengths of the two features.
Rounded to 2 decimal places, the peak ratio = 1.96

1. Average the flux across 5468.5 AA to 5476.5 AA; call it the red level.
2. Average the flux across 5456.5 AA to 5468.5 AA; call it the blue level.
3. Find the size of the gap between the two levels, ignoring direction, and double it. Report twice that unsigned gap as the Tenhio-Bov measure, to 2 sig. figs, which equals 0.013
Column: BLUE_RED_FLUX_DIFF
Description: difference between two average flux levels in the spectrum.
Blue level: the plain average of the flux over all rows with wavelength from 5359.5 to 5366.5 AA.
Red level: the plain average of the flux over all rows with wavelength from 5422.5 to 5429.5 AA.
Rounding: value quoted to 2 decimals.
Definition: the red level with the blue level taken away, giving -0.11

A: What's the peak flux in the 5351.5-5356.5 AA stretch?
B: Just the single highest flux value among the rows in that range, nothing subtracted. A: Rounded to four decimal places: 0.6956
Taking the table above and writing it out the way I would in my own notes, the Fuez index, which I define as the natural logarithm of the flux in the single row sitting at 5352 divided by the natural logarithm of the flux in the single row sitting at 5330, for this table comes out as 1.11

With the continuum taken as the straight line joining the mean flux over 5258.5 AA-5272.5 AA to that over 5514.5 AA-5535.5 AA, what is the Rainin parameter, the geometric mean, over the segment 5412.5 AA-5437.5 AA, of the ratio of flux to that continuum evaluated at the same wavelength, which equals 0.93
